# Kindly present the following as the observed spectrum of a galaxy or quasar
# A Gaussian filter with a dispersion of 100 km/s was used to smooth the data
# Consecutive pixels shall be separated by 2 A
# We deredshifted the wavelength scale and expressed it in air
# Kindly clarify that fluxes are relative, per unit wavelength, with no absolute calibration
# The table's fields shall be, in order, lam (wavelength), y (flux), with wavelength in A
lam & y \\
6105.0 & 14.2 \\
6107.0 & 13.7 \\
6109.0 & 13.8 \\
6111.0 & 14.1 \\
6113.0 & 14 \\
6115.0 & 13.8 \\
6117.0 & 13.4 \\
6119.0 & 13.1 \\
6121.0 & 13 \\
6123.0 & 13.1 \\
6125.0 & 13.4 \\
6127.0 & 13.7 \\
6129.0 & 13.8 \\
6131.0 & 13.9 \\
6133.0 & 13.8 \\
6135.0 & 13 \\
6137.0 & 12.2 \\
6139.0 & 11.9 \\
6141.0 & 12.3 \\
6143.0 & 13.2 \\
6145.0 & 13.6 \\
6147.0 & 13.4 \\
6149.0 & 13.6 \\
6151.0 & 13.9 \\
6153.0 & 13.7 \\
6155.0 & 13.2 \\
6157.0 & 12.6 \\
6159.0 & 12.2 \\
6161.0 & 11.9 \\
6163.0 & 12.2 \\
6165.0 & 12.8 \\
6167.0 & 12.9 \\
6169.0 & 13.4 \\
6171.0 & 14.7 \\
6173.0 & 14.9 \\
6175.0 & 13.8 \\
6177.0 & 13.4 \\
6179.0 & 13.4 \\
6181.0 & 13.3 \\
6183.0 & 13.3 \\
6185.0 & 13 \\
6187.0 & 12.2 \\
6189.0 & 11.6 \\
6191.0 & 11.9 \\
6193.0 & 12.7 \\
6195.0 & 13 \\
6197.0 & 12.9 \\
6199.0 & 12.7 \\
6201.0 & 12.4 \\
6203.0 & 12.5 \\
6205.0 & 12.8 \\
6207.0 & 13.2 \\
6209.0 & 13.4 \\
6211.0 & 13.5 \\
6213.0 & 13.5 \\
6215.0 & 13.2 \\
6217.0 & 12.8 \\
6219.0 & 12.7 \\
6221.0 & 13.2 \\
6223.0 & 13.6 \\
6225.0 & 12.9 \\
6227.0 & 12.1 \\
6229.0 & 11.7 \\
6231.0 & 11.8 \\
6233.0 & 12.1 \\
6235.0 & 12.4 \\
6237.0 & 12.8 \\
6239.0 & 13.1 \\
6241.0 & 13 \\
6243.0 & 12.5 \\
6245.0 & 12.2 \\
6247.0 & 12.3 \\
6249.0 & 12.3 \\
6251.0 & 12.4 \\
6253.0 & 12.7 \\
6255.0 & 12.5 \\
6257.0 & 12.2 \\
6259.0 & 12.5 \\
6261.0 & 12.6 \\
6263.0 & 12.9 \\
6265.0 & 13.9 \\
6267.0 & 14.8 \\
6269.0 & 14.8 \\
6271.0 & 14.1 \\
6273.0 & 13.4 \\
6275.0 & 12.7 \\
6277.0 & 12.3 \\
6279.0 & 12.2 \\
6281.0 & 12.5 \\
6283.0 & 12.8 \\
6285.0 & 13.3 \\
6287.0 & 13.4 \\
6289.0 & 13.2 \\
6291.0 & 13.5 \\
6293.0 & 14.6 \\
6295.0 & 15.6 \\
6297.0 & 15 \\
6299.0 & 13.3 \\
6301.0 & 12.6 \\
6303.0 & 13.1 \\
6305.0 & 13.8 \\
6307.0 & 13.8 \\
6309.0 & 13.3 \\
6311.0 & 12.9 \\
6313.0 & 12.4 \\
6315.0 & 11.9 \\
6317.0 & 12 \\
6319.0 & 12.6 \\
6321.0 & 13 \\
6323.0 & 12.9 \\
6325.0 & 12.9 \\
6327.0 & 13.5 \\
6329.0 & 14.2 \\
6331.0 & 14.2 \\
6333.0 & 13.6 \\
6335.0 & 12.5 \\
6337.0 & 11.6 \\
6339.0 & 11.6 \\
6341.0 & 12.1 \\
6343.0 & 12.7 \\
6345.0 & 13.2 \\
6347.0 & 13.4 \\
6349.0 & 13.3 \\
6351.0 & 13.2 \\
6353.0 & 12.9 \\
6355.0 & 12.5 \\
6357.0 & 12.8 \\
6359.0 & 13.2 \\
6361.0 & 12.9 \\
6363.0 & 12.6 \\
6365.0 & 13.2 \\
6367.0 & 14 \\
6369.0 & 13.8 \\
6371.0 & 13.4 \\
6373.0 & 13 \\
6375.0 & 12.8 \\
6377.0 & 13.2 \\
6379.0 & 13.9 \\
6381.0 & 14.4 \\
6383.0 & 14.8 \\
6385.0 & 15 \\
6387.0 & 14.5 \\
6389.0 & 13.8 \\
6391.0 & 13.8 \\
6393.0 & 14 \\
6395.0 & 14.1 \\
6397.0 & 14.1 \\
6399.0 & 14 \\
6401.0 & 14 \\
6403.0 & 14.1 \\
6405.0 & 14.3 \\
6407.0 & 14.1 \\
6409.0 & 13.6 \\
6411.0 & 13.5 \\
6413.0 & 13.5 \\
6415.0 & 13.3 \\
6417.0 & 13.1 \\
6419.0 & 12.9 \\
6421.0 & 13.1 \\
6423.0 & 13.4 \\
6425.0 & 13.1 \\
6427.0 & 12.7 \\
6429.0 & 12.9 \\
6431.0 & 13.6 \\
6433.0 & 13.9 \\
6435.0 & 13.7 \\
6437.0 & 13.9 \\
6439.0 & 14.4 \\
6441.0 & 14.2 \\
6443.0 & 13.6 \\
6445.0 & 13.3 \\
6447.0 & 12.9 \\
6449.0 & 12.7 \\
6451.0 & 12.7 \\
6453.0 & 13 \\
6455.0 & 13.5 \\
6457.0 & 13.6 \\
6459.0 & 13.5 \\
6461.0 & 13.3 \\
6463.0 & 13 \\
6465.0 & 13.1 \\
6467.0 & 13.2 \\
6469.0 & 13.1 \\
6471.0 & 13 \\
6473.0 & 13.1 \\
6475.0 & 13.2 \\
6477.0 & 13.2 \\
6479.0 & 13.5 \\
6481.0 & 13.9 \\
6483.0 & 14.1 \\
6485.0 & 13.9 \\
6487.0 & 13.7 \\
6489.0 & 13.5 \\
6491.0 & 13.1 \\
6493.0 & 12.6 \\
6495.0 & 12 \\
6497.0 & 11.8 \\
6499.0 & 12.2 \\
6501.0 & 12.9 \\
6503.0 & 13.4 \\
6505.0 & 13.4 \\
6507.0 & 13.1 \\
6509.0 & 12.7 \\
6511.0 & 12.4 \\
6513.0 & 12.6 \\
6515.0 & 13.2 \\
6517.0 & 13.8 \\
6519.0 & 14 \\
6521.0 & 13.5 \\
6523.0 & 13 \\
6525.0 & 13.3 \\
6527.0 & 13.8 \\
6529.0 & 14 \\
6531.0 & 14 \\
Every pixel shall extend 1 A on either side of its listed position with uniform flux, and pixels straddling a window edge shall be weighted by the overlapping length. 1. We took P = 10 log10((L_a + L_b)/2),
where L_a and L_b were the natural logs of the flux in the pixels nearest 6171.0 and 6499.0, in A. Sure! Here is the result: 4.14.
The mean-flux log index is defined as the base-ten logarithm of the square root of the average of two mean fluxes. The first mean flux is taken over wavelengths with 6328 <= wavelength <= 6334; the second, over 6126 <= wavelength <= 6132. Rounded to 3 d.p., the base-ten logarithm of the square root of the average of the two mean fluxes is 0.572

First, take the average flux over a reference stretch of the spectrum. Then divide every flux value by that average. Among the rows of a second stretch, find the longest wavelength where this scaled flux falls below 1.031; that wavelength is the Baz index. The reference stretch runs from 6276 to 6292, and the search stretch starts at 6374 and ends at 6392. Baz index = 6377.0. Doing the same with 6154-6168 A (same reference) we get 6167.0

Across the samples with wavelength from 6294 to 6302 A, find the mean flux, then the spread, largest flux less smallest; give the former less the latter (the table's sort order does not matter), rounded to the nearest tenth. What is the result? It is 11.1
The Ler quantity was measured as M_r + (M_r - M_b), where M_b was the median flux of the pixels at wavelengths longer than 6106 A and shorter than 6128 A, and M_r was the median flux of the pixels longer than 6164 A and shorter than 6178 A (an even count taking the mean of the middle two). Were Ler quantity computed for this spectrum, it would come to 13.1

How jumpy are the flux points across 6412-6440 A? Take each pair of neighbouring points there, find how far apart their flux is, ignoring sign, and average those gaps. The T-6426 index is 0.30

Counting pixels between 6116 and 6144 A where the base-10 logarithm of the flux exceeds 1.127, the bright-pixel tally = 6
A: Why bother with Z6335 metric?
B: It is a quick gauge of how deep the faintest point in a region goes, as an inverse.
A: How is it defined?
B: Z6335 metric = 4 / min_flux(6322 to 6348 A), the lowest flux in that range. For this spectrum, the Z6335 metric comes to 0.345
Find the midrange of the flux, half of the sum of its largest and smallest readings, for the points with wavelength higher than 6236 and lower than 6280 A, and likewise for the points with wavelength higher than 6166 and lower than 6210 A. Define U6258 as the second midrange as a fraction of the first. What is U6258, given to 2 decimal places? 0.98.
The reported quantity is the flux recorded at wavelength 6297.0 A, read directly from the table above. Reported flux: 15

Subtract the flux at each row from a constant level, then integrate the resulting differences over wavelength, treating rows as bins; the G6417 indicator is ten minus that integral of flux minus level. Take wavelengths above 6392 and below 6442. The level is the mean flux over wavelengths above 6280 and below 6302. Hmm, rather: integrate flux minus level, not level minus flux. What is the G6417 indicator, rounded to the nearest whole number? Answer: 8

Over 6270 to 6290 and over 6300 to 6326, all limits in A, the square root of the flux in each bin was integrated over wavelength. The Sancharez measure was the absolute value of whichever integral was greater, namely 93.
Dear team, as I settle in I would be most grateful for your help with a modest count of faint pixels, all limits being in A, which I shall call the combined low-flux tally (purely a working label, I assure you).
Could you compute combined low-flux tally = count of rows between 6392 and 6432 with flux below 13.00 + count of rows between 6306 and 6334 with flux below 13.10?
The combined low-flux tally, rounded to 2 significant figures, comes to 11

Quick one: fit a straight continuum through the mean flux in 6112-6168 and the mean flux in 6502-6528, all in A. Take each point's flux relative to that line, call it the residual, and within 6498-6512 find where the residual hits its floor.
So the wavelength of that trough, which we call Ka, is 6499.0 A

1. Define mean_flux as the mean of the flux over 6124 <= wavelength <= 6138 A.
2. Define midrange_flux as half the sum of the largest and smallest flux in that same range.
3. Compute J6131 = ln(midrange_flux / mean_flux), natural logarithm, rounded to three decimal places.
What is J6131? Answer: -0.026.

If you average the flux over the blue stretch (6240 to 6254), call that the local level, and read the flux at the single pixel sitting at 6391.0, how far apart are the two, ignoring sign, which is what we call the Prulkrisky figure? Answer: 1.3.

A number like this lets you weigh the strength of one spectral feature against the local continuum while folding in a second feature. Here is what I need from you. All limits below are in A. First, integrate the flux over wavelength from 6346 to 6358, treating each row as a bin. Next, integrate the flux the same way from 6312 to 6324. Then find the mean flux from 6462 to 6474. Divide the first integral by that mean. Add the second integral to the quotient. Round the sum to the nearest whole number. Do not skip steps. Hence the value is 162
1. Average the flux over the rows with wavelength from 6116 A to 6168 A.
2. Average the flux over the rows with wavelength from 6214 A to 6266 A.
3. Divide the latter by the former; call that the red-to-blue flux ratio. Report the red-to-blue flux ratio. 0.97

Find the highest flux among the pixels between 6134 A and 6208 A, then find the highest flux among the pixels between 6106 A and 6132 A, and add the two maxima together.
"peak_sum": 29.0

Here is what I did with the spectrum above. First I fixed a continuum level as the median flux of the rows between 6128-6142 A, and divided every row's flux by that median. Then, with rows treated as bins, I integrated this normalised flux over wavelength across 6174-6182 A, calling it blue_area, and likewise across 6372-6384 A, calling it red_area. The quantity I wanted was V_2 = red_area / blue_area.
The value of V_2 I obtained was 1.5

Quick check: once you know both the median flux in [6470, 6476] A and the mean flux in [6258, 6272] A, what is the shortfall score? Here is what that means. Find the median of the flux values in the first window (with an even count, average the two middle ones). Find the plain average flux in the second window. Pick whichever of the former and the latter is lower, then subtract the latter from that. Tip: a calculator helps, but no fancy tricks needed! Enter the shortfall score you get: -0.56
